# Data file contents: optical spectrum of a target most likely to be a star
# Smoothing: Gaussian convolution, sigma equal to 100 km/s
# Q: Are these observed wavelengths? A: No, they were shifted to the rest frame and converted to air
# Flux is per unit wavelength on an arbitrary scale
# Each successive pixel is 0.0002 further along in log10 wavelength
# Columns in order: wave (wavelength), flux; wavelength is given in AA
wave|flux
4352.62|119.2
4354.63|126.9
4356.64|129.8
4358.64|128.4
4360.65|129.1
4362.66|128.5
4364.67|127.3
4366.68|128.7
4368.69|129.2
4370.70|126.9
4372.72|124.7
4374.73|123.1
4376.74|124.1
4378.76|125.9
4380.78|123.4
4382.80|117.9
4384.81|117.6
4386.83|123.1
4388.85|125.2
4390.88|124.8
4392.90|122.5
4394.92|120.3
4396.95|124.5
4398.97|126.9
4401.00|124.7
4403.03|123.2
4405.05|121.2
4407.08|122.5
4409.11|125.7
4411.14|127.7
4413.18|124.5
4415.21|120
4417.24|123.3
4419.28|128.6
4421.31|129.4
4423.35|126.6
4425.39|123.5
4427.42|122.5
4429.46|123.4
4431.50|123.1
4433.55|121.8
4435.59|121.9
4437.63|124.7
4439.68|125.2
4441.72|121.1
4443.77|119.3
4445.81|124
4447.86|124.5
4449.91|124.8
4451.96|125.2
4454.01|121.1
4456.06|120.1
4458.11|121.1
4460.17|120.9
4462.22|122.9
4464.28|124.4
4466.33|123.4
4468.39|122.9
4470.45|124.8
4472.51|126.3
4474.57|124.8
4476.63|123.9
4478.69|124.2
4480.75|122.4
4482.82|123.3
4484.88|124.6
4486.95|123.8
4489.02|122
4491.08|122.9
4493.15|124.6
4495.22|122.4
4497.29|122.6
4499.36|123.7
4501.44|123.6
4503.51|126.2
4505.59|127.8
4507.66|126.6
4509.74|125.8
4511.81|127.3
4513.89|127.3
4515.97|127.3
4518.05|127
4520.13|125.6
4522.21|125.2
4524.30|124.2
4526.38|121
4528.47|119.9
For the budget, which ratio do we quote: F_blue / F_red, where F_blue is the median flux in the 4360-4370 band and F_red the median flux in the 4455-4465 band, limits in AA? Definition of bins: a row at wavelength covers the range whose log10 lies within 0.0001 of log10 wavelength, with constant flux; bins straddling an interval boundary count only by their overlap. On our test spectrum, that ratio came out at 1.06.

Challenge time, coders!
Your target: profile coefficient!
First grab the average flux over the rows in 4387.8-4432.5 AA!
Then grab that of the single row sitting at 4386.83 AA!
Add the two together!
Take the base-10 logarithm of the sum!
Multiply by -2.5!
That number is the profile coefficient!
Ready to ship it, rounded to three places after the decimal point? -5.983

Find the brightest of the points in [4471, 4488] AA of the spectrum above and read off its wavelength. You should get 4472.51 AA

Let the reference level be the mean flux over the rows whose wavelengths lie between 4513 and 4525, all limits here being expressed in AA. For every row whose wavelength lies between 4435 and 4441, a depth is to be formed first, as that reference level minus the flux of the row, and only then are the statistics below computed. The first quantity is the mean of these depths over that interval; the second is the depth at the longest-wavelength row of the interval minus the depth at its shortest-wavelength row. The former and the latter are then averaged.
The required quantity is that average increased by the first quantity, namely 1.6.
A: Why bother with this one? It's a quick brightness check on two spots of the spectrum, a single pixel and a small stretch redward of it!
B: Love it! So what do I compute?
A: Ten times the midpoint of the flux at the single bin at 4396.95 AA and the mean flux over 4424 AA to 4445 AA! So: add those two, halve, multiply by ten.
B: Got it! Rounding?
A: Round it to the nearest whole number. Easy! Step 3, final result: 1236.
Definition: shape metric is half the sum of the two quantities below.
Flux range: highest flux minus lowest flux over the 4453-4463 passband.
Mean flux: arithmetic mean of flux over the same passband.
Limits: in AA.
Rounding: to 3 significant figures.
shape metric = 62.0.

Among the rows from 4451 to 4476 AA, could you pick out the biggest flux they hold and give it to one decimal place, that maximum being 126.3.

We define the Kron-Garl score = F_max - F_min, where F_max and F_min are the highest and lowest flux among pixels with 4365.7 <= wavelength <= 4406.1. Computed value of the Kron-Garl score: 12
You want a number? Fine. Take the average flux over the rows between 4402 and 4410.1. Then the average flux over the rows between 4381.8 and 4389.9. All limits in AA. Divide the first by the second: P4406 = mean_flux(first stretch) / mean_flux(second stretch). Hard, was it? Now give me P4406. 1.018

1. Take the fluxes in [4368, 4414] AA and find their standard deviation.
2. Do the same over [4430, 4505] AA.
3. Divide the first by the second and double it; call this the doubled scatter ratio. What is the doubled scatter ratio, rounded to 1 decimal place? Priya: 3.4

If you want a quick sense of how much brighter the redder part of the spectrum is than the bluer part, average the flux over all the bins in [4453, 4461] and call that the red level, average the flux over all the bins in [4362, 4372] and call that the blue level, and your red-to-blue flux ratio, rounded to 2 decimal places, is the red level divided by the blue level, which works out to 0.94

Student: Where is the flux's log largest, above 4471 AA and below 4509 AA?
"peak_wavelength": 4505.59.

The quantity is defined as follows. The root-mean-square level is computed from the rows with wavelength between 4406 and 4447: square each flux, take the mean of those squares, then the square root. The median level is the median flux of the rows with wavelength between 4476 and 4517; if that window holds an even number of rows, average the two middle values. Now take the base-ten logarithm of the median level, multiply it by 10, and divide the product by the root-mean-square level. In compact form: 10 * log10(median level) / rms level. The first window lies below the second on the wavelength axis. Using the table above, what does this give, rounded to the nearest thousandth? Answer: 0.169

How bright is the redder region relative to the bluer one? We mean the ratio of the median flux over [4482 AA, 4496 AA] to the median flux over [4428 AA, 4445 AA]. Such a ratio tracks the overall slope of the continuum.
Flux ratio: 1.01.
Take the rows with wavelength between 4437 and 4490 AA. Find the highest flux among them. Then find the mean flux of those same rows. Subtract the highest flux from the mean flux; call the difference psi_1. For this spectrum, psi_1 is -3.0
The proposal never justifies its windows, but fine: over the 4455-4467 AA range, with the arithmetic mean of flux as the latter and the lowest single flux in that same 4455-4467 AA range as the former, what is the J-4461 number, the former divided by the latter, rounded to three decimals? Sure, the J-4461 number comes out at 0.983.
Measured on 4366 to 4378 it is 0.976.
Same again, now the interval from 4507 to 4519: 0.991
